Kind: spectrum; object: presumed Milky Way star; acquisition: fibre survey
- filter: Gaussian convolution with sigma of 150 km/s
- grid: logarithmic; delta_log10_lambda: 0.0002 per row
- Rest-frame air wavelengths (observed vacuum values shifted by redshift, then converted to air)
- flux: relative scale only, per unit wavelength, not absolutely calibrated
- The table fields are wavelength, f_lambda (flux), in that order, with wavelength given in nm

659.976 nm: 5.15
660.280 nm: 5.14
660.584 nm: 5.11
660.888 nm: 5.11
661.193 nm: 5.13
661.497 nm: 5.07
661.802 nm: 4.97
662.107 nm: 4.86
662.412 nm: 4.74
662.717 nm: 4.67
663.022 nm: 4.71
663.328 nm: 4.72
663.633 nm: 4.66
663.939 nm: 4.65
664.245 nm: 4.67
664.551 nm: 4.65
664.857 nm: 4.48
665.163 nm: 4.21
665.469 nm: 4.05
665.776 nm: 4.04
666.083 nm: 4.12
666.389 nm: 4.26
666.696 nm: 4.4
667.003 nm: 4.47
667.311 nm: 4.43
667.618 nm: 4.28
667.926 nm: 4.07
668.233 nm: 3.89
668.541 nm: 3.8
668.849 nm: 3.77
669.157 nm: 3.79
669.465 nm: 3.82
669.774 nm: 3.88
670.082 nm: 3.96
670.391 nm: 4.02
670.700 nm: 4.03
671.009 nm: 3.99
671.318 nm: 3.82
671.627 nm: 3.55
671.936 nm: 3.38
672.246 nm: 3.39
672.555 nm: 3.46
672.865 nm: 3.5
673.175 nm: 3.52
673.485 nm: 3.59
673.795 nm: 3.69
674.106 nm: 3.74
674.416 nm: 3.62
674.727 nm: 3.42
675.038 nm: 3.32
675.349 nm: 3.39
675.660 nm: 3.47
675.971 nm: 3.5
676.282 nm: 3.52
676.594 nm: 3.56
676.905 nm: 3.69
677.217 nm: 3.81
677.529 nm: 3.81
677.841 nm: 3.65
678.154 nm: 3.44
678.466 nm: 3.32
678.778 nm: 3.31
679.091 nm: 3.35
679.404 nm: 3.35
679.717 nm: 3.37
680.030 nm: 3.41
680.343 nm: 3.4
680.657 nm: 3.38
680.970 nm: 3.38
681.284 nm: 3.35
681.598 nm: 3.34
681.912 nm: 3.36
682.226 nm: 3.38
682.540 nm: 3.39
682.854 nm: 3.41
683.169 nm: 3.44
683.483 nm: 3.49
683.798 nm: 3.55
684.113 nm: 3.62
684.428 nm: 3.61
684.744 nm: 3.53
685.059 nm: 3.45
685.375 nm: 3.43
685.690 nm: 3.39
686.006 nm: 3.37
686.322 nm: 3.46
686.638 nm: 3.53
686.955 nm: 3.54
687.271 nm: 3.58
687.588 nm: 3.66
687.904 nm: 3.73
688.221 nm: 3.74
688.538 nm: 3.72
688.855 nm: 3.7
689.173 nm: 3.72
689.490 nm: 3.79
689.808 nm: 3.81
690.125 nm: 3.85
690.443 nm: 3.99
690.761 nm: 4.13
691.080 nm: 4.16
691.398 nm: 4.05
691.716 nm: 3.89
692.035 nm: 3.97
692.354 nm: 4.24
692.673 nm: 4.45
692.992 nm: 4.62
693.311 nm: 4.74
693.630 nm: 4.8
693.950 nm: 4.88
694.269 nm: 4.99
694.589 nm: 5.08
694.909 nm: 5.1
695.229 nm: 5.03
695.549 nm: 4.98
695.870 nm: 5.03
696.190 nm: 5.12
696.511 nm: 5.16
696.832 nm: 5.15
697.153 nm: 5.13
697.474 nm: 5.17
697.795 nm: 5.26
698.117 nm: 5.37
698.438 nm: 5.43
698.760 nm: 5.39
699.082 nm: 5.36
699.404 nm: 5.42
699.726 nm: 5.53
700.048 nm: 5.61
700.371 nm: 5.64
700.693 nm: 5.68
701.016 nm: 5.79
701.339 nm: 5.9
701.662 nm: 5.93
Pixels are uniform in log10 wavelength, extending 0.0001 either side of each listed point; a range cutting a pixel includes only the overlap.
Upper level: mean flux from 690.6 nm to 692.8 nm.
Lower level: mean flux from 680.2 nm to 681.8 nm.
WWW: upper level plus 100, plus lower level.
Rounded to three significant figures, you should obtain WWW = 107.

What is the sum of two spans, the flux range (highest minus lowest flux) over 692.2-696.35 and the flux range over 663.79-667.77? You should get 1.5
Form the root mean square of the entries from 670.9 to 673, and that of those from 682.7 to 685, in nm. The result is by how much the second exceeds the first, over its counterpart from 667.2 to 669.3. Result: -0.02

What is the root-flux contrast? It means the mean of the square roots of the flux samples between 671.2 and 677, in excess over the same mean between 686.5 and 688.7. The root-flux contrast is 0.0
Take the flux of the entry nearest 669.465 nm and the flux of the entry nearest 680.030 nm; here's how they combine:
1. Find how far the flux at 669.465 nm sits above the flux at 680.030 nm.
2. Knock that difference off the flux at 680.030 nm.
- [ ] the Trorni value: 3.0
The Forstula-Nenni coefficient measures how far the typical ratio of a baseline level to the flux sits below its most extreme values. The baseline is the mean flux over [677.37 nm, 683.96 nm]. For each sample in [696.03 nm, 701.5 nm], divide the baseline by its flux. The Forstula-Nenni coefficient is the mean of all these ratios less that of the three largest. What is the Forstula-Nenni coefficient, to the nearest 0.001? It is -0.034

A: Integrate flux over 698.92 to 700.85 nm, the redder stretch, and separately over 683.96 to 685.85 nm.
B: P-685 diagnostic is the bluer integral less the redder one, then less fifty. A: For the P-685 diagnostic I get -54.1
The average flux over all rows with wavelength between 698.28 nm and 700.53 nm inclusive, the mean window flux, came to 5.5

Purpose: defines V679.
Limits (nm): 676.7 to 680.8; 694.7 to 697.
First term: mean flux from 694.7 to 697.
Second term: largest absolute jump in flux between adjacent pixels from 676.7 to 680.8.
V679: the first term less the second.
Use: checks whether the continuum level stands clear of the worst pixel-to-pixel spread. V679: 4.87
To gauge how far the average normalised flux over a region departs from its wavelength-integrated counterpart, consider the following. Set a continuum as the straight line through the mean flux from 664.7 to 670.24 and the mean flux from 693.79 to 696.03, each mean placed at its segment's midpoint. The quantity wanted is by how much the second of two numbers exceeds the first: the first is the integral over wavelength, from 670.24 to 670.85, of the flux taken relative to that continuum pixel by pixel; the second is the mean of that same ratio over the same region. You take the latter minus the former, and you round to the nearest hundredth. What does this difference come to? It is 0.37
